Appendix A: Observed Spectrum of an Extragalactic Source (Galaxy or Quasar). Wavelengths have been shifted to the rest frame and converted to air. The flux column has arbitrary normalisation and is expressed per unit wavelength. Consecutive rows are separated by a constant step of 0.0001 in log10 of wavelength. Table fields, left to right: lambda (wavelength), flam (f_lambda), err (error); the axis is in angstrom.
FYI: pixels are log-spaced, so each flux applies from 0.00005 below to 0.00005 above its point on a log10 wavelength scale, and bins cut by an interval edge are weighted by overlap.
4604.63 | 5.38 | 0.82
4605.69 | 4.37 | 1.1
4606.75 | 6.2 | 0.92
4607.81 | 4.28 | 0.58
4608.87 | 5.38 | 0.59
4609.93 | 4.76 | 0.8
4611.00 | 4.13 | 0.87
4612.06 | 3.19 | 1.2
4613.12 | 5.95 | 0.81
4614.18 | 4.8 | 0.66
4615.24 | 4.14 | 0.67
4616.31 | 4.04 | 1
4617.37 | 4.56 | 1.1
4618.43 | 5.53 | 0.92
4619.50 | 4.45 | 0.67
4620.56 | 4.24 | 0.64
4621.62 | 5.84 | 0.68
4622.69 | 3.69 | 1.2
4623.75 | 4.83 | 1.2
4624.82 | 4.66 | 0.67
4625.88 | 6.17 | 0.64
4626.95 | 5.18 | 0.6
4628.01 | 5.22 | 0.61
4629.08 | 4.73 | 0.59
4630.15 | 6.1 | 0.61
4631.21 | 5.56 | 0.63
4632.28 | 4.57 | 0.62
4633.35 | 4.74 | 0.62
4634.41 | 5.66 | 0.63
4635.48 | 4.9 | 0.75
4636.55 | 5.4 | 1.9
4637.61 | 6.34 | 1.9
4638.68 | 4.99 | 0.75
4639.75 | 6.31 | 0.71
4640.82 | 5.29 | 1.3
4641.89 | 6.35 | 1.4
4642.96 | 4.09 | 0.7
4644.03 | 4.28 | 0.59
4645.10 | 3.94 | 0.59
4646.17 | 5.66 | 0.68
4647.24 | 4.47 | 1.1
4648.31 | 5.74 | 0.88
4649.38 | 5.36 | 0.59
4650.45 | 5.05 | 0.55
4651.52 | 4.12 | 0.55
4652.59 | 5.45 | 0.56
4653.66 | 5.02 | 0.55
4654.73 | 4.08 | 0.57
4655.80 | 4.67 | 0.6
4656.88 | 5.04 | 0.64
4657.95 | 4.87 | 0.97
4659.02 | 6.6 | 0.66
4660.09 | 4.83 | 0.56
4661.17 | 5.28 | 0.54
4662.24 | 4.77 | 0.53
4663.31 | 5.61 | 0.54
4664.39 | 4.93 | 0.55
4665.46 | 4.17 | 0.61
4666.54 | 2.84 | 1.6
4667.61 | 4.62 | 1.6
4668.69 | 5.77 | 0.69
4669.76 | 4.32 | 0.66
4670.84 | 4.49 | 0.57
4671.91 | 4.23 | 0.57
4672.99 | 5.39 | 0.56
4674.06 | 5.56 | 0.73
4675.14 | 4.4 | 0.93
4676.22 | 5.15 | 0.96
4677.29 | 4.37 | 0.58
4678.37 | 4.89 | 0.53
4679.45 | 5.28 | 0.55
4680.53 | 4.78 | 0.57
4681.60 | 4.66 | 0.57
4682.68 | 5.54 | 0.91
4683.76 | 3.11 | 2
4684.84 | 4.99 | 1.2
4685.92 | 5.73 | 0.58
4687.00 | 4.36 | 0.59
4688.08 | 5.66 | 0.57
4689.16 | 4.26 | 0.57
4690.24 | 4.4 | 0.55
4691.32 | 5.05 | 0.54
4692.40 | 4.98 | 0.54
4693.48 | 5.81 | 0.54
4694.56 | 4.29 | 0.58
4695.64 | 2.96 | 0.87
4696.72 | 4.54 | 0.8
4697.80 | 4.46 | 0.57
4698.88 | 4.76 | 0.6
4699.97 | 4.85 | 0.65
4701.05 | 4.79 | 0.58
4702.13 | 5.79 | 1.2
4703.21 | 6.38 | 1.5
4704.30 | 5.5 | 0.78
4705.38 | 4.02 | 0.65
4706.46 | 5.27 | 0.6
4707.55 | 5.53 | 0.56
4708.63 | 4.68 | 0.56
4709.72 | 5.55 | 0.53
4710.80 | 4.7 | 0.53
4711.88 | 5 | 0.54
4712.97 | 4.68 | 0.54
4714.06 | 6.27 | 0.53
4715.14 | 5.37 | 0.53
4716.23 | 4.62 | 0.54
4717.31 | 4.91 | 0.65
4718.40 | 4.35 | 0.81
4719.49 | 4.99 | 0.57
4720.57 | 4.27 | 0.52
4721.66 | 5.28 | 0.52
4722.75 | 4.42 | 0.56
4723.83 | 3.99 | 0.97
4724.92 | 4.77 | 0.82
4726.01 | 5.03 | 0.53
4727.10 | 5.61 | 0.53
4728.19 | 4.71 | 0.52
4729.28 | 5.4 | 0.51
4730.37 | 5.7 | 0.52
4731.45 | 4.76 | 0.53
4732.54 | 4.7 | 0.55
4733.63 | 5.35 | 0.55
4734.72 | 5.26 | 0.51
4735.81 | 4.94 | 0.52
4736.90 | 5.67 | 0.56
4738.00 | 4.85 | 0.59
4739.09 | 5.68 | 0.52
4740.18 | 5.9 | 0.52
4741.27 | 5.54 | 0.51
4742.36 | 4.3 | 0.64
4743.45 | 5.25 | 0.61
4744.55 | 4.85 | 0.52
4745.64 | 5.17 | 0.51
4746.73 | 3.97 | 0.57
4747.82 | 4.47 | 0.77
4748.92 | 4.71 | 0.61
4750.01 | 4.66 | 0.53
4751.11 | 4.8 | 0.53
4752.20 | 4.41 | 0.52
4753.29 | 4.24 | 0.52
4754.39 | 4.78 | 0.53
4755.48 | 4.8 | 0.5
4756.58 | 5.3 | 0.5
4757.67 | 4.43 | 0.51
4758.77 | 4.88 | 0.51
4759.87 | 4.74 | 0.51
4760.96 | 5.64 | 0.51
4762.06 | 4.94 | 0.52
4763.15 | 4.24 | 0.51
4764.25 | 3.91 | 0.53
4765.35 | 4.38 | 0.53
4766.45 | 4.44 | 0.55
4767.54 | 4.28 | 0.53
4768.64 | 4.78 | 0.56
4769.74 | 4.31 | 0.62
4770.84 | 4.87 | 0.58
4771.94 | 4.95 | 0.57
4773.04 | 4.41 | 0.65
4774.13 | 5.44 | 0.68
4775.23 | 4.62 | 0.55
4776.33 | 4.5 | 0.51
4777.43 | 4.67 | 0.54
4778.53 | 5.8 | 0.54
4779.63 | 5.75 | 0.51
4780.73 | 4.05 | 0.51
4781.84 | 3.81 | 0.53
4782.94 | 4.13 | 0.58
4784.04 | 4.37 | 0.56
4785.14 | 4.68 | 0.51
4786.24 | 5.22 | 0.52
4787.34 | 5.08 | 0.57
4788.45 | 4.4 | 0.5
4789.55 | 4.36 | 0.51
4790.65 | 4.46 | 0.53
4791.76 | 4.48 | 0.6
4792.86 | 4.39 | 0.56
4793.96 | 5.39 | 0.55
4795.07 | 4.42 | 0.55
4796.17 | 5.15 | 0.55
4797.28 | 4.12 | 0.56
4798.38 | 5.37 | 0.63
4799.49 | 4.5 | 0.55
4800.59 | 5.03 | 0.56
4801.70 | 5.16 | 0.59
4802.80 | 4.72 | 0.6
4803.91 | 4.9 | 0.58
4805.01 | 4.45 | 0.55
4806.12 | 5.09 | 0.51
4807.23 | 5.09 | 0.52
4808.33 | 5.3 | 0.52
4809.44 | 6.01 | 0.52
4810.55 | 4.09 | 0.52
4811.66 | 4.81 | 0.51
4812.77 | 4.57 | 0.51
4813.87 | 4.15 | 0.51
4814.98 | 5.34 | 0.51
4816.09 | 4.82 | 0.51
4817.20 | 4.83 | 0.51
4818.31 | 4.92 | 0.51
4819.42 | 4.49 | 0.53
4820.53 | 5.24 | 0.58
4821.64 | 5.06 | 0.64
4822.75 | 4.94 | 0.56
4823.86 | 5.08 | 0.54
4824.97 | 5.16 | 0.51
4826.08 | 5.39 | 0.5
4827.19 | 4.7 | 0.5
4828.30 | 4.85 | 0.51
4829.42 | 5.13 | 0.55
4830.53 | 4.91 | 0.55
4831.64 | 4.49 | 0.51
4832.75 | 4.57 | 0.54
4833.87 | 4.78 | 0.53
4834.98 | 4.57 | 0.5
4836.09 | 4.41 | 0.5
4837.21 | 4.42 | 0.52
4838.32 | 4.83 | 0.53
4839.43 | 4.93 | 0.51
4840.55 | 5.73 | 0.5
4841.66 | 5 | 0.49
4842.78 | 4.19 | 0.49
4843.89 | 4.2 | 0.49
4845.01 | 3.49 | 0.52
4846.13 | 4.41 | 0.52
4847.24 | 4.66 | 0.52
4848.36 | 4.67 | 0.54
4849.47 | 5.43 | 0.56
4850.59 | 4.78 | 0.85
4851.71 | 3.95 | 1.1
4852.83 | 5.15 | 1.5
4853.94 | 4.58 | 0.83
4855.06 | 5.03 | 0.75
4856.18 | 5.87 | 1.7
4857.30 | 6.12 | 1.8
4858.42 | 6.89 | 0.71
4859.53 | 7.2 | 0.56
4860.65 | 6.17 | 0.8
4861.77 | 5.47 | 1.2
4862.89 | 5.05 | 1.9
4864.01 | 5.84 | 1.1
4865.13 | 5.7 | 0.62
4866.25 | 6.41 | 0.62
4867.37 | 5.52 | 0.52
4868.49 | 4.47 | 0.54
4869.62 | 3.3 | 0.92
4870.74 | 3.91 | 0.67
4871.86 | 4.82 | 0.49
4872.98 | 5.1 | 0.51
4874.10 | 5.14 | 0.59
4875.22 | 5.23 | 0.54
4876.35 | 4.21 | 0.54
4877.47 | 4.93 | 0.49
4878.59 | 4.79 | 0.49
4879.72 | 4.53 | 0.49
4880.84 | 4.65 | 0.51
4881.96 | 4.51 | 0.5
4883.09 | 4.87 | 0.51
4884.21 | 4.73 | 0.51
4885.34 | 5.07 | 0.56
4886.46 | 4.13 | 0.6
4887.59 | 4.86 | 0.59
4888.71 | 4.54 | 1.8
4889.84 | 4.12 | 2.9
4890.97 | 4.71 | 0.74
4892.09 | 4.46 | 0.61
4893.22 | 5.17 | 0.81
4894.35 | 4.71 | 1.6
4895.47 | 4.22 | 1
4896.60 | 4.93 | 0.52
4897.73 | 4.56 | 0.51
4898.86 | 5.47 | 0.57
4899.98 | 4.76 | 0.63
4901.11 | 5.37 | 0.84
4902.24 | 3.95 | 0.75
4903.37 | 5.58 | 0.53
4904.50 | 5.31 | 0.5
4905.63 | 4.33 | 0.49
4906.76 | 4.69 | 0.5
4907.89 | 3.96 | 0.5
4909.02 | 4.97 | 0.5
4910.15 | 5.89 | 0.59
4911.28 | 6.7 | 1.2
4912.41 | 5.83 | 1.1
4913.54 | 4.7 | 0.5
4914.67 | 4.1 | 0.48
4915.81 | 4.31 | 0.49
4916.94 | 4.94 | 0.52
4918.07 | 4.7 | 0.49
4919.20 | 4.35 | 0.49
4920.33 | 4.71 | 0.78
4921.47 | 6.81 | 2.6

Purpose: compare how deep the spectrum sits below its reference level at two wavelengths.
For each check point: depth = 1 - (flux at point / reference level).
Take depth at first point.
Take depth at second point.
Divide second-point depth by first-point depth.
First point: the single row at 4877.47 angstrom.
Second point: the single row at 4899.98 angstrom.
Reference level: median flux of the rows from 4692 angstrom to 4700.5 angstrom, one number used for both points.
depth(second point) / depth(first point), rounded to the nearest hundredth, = 0.39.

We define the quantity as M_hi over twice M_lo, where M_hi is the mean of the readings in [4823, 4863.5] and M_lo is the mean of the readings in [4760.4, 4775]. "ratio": 0.54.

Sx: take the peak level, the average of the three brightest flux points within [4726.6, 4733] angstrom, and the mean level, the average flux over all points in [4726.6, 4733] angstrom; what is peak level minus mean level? 0.42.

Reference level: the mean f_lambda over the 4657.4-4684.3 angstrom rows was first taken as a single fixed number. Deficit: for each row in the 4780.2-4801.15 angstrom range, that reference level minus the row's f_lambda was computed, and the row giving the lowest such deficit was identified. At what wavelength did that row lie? 4793.96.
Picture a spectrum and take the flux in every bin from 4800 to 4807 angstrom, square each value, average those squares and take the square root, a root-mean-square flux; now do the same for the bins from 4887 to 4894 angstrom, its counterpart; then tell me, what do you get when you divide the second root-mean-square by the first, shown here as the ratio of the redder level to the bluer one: 0.95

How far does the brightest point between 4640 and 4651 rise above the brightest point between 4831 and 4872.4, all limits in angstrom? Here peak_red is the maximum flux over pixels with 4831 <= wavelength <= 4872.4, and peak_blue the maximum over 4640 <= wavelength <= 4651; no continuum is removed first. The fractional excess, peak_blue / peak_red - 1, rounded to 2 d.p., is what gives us -0.12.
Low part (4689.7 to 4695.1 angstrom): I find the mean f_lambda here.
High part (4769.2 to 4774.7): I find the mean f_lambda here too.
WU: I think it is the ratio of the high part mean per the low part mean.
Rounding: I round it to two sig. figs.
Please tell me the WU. 0.98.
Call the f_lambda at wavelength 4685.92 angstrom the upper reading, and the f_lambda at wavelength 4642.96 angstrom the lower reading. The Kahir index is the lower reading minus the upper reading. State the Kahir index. -1.6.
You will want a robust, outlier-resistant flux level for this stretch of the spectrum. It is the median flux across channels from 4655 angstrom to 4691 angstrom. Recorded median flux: 4.83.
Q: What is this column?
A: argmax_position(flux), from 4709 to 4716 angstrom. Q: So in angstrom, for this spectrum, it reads 4714.06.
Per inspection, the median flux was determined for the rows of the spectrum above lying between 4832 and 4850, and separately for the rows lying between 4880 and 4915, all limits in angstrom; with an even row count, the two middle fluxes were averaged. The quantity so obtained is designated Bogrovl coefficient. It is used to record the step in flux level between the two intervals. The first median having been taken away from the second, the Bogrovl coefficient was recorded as 0.1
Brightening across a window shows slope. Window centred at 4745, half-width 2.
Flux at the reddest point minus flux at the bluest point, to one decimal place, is -1.3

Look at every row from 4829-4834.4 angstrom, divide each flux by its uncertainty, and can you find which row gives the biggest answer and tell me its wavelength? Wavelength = 4829.42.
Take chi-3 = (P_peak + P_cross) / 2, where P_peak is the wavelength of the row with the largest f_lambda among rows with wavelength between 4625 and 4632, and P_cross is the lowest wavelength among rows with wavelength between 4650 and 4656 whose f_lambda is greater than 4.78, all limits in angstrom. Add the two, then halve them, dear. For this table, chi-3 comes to 4638.2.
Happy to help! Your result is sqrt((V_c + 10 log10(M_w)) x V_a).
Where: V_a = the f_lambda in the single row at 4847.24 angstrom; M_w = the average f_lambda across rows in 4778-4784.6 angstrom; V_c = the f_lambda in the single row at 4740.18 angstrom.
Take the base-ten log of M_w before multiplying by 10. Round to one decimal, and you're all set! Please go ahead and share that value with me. 7.7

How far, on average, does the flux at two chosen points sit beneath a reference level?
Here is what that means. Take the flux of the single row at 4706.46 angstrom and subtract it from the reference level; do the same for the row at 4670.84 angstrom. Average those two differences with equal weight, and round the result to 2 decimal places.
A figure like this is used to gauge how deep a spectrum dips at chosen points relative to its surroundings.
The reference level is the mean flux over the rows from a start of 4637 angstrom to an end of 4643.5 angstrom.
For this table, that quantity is 0.68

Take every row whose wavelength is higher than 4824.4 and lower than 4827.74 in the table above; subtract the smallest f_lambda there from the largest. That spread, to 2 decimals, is 0.69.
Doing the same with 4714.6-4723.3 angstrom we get 1.10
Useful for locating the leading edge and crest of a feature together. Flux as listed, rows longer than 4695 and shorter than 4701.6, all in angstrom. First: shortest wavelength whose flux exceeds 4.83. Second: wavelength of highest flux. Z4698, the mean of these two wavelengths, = 4700.0 angstrom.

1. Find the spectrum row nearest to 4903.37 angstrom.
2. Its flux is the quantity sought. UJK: 5.58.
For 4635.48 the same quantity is 4.9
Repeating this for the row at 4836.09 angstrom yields 4.41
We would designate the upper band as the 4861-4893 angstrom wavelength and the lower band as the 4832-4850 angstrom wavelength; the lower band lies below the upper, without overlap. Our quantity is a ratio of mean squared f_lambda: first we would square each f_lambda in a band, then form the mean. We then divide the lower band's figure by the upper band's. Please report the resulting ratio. 0.92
